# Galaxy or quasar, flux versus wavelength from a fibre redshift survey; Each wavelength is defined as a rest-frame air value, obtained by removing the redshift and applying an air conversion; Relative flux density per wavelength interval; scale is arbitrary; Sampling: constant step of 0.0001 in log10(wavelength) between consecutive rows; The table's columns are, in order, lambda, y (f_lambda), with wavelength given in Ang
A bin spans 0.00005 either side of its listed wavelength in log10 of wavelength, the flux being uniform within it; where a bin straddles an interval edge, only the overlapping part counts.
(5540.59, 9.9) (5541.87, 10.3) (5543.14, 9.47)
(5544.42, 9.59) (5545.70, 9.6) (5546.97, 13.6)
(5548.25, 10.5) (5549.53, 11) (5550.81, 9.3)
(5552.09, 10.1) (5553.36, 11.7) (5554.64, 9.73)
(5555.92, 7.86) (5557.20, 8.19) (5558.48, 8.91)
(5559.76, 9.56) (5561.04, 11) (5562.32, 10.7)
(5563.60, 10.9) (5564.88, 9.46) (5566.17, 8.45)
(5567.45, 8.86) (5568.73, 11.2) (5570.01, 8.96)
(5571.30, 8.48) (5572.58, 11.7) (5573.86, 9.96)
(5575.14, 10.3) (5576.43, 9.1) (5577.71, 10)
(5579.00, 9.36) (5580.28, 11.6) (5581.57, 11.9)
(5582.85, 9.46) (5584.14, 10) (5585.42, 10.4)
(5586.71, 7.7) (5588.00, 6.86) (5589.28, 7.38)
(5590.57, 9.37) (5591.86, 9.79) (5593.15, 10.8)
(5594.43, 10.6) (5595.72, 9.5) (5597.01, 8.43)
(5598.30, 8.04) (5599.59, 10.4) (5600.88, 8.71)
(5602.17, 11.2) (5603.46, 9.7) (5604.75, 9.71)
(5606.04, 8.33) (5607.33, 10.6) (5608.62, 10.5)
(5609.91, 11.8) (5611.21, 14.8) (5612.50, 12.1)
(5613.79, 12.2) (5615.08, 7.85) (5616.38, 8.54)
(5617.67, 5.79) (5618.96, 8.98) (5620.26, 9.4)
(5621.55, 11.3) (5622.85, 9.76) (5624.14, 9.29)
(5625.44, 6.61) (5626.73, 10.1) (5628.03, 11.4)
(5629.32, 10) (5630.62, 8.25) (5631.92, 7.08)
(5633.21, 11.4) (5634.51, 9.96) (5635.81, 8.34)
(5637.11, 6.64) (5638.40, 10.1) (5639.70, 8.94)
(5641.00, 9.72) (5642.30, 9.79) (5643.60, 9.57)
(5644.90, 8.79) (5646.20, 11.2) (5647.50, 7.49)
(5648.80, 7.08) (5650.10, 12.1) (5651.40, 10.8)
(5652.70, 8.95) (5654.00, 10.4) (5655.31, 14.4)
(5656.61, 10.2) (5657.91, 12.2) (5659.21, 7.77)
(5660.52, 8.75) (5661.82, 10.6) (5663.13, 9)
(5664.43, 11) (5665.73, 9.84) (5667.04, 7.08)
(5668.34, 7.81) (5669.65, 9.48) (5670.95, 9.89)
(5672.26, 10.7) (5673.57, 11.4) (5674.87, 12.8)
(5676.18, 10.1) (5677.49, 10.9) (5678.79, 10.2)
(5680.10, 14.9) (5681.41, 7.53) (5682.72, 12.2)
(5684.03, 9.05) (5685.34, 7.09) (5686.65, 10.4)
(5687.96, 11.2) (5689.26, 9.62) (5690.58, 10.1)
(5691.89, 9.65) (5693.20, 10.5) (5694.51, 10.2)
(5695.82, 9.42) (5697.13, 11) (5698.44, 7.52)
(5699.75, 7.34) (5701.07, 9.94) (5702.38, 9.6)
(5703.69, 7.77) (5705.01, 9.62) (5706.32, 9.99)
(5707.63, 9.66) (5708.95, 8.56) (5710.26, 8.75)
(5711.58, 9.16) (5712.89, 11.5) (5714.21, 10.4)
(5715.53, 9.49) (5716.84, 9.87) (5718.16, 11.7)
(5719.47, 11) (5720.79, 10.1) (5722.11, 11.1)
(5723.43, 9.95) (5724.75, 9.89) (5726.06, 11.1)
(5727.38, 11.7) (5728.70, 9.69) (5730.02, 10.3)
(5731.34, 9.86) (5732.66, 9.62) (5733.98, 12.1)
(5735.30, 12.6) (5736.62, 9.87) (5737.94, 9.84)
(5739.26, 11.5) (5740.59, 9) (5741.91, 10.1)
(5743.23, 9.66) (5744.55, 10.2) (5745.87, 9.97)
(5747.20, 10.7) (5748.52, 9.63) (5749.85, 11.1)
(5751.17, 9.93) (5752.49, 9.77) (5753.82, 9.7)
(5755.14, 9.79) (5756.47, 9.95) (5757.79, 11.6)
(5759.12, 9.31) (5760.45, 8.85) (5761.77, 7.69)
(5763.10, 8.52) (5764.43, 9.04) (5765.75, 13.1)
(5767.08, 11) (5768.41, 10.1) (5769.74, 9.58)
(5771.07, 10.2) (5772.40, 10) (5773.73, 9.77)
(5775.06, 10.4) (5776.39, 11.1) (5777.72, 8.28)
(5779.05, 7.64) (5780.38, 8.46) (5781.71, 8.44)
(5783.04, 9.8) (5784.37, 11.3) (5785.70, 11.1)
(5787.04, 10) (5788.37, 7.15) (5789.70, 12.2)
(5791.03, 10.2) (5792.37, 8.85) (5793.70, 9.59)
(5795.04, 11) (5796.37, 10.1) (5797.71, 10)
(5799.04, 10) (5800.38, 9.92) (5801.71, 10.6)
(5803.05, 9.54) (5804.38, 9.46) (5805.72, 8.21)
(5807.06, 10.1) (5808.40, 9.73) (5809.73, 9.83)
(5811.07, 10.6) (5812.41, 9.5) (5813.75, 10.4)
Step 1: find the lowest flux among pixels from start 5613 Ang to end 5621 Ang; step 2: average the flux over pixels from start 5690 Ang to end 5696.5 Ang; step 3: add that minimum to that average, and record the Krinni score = 15.8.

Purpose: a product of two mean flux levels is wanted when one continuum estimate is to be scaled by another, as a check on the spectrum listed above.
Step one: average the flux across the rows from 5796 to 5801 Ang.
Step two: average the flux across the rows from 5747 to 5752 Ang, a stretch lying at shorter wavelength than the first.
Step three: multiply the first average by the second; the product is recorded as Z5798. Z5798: 103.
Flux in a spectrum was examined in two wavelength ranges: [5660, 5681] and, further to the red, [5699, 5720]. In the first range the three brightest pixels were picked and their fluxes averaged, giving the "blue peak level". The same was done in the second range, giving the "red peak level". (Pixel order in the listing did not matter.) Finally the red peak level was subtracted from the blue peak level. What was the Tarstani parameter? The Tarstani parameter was 1.6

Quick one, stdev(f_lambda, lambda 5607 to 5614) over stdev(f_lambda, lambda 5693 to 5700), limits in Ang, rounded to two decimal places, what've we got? 1.00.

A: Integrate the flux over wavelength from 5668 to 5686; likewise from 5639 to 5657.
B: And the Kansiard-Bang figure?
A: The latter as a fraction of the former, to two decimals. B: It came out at 0.96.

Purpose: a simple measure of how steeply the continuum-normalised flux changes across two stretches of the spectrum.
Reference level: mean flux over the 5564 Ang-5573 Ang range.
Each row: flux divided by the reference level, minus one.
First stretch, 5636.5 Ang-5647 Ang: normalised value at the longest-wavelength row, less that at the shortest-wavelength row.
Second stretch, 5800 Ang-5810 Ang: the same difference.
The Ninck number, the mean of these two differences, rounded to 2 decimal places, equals 0.23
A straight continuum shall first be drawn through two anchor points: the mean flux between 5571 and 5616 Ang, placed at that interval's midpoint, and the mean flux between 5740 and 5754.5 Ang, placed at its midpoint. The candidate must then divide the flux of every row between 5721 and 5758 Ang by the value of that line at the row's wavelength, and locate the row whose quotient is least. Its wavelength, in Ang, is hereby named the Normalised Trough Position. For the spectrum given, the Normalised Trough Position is 5740.59 Ang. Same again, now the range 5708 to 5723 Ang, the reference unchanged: 5708.95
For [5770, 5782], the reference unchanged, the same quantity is 5779.05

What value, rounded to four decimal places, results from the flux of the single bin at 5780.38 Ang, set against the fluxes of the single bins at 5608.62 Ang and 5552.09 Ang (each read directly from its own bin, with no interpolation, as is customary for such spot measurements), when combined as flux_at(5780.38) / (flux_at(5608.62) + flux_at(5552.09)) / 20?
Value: 0.0205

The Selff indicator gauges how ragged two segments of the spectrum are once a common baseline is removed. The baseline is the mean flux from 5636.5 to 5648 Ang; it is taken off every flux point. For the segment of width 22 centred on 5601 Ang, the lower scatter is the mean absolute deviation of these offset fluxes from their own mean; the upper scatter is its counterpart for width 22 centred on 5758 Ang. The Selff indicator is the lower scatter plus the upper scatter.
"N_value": 2.04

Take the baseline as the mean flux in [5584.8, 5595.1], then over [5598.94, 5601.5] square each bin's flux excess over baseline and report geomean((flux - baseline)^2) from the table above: 0.52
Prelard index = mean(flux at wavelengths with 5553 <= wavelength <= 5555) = 10.7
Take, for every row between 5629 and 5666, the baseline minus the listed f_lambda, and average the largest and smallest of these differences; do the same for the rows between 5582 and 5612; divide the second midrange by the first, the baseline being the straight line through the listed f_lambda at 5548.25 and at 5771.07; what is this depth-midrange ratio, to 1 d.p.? 2.6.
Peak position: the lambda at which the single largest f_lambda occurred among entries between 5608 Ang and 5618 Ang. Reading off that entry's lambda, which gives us 5611.21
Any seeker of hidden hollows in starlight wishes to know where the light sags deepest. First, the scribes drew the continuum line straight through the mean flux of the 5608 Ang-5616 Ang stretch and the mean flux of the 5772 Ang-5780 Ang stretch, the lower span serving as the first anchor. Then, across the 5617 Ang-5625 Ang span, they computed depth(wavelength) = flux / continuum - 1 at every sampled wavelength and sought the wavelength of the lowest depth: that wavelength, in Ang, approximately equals 5617.67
